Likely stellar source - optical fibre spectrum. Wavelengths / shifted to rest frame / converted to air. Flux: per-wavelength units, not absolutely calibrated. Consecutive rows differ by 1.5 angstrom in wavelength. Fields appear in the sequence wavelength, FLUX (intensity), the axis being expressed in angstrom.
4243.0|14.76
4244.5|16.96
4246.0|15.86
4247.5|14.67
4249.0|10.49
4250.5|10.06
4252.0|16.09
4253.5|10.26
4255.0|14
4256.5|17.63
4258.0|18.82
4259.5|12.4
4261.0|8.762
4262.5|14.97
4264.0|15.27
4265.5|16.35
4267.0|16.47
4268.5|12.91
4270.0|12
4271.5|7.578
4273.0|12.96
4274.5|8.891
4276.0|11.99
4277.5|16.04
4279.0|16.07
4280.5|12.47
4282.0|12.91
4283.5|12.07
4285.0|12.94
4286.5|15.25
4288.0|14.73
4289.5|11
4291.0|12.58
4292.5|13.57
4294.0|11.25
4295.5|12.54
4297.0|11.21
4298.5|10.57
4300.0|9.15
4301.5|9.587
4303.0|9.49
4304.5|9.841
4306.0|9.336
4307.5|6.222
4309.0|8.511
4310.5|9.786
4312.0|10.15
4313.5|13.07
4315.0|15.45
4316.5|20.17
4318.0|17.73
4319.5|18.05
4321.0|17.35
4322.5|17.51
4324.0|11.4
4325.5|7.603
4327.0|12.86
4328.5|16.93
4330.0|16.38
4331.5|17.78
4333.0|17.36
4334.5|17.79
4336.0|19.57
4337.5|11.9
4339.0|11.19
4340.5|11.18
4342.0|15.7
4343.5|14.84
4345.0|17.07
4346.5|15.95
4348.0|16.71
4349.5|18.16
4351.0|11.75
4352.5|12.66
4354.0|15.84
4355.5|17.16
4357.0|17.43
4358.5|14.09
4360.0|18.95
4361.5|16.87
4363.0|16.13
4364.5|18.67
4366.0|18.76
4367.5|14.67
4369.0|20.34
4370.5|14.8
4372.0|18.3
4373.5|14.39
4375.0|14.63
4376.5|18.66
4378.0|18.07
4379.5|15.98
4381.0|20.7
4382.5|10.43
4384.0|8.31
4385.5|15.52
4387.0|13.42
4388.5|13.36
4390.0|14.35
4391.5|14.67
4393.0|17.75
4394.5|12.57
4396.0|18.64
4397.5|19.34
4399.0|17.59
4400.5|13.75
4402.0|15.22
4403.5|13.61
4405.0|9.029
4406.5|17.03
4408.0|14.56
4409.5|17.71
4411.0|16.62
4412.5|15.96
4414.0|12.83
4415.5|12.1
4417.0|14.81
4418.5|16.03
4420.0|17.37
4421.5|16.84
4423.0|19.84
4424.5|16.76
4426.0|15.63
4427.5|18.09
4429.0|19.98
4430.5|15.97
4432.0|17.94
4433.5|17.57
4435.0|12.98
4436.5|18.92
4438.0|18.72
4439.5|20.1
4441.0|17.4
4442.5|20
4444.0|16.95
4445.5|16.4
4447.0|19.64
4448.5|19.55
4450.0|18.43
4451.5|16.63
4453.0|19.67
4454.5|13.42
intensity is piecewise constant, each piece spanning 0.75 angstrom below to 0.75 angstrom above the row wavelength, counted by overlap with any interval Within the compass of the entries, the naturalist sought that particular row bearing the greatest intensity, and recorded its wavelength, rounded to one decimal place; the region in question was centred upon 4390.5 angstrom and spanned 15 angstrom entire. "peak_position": 4397.5 angstrom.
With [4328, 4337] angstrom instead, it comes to 4336.0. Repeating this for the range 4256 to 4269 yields 4258.0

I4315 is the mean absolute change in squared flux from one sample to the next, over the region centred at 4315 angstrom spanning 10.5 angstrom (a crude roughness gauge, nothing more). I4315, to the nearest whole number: 69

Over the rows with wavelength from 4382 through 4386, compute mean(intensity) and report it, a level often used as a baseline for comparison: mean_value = 11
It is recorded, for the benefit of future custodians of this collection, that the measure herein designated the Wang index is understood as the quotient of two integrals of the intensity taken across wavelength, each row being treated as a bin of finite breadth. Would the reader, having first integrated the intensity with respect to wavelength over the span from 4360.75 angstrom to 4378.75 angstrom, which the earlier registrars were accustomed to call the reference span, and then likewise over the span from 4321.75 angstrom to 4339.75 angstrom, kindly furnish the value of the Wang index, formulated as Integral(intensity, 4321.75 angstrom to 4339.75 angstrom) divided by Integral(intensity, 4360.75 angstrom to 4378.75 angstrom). 0.87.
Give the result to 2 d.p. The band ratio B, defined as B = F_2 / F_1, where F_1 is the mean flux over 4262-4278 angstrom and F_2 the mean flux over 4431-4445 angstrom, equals 1.35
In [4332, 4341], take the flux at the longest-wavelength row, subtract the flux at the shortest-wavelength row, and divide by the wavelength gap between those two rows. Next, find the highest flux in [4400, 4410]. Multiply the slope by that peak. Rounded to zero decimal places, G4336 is -15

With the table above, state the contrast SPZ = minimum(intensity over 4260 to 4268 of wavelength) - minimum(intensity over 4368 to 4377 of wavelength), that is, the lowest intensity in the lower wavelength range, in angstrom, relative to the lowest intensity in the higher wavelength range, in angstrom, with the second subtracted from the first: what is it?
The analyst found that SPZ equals -5.6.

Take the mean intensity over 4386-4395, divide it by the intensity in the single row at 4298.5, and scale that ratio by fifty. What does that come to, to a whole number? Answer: 68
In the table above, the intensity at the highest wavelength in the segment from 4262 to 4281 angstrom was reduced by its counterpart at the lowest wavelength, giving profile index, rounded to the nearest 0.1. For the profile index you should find -2.5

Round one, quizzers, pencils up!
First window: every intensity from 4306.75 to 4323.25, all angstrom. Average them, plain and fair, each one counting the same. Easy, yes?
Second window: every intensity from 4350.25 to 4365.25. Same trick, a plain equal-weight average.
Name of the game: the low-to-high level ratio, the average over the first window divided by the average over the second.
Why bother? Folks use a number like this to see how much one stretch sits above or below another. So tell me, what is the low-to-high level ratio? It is 0.88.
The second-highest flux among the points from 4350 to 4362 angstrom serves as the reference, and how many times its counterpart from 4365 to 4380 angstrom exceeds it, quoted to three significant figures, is 1.08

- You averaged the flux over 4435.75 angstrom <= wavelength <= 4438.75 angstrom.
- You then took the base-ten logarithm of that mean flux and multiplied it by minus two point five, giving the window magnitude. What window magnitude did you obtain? -3.19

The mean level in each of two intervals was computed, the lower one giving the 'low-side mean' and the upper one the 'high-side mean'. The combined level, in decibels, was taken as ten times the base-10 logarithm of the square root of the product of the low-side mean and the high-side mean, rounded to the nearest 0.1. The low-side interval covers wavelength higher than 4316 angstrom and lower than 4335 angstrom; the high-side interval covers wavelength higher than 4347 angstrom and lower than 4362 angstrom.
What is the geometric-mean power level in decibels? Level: 12.0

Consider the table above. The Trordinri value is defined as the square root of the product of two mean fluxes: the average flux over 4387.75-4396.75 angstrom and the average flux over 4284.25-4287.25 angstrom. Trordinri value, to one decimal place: 14.6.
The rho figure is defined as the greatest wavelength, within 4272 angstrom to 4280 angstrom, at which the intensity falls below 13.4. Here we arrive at 4276.0 angstrom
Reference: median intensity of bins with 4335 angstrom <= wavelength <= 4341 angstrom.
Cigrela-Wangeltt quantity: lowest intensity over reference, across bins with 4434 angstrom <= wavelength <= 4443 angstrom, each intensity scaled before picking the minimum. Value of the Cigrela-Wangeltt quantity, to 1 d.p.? 1.1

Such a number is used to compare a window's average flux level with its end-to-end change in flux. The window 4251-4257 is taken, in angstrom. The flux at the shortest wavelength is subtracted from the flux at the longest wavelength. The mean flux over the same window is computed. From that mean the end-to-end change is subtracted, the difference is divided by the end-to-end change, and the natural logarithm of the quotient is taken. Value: 2.1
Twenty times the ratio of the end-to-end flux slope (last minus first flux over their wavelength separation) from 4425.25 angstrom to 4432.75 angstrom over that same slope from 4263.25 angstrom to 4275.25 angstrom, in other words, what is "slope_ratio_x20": -13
